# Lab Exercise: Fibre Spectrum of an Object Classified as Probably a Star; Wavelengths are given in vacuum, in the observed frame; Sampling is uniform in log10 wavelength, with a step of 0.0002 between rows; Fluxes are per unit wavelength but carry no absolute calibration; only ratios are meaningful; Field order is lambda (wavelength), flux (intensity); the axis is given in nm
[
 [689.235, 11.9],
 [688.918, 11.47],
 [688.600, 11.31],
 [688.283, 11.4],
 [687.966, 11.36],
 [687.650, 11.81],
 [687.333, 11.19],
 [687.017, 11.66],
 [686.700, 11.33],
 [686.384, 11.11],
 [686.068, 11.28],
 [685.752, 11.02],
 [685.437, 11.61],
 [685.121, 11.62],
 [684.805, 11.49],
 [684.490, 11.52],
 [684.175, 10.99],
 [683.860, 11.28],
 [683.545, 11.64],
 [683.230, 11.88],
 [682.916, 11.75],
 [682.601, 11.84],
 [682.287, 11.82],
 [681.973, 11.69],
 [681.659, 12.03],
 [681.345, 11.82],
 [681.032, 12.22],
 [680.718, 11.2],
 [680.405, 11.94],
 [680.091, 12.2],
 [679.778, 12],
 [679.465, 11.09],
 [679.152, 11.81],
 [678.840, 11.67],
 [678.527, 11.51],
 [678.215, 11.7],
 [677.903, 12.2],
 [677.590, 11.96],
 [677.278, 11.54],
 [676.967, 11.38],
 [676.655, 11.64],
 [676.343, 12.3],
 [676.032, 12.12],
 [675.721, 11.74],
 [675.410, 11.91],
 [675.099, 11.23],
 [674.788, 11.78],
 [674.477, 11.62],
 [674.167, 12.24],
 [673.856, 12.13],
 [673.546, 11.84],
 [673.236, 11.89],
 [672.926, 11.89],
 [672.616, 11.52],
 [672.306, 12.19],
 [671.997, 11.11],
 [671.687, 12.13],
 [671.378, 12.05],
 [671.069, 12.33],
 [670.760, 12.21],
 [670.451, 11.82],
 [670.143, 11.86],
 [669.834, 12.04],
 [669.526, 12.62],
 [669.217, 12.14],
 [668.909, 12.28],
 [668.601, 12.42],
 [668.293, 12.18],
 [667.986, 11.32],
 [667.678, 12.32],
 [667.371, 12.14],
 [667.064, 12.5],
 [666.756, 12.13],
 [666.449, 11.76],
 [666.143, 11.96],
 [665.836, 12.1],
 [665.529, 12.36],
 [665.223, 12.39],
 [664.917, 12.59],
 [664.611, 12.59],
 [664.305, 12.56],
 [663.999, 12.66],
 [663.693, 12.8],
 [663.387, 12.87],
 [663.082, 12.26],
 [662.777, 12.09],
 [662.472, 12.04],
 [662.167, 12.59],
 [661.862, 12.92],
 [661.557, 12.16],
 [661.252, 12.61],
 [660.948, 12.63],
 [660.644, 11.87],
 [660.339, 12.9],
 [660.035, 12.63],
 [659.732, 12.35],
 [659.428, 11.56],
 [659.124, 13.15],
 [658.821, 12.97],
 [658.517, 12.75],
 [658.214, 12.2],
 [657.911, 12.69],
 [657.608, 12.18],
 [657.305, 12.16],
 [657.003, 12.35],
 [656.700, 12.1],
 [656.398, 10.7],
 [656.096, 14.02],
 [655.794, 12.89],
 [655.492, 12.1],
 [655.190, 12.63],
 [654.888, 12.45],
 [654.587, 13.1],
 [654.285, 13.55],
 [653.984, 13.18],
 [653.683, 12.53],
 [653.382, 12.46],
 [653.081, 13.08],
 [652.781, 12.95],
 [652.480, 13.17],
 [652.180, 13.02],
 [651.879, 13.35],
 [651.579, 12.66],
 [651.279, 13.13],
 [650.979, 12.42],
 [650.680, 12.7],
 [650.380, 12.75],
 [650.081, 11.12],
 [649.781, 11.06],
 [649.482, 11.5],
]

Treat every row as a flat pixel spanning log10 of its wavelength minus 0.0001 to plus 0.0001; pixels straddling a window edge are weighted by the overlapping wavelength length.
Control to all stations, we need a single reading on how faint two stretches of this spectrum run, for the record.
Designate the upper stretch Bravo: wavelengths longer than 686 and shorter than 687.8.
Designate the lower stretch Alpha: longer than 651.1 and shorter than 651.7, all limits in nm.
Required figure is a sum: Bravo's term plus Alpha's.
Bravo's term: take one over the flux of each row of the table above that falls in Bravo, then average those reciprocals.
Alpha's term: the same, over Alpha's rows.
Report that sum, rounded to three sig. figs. 0.165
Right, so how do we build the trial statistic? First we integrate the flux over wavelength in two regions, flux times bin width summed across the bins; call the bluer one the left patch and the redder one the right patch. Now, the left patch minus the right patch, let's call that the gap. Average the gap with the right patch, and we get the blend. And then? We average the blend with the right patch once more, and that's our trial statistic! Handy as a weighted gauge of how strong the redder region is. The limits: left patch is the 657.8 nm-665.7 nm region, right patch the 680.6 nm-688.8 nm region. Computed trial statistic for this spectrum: 72.0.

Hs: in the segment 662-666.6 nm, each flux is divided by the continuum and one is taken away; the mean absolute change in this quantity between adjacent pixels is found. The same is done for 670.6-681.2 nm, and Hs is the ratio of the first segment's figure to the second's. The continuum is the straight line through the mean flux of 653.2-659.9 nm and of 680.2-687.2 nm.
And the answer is 0.42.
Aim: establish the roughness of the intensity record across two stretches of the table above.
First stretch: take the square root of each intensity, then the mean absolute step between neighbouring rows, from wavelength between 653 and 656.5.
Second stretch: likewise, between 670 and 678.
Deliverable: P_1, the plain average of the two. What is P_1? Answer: 0.082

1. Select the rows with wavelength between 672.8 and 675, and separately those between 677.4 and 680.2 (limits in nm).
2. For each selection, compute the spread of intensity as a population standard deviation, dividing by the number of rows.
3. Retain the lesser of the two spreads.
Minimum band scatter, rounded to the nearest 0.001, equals 0.194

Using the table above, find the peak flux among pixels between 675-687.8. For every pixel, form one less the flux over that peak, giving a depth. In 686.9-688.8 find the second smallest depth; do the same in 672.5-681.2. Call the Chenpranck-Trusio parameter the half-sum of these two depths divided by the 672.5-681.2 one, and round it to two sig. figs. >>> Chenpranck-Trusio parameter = 5.8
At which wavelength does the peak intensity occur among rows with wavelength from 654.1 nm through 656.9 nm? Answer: 656.096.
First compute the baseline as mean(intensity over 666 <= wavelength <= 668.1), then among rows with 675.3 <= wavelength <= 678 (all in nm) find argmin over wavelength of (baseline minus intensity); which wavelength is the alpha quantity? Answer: 676.343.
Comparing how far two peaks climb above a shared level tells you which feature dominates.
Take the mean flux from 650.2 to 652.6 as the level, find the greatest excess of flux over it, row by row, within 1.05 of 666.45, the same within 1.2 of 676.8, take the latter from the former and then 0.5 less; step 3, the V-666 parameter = -0.3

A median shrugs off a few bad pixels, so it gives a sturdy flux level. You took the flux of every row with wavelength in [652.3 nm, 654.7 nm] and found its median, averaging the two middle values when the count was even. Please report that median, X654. 13.1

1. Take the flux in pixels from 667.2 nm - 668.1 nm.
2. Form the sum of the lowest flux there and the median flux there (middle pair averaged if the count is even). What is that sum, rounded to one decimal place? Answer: 23.5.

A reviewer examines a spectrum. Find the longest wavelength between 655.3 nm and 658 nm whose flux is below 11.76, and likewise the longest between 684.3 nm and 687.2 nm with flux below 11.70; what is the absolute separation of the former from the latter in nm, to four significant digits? 30.62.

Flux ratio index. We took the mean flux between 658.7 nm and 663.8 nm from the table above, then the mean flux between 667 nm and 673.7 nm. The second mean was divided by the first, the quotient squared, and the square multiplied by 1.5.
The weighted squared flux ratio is 1.39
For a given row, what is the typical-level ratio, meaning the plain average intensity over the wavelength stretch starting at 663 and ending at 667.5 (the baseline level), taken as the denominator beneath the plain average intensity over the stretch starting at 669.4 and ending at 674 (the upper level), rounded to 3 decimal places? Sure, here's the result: 0.967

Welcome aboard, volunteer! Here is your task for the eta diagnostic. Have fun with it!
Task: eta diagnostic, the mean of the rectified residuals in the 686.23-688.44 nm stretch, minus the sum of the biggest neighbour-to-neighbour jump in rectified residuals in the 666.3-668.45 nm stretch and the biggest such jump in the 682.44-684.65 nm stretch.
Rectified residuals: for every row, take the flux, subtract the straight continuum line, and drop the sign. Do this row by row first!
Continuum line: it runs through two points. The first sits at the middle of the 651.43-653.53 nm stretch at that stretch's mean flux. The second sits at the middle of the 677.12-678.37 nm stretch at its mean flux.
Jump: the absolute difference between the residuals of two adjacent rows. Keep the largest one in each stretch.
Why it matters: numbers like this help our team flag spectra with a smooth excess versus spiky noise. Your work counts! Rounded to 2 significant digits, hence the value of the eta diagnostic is -1.3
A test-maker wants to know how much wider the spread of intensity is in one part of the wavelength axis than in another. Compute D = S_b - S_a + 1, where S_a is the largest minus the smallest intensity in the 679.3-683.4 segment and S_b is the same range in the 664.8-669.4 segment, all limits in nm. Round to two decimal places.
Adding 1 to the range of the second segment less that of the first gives 1.14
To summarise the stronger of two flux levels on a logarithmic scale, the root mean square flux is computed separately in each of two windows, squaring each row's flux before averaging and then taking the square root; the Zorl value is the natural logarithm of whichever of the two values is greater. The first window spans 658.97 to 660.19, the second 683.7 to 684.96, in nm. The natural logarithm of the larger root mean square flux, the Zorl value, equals 2.52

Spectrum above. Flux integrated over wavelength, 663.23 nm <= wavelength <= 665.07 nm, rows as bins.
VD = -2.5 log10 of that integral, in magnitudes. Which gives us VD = -3.4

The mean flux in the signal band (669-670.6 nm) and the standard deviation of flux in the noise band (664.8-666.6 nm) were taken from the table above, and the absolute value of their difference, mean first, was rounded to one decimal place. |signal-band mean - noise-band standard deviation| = 11.8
